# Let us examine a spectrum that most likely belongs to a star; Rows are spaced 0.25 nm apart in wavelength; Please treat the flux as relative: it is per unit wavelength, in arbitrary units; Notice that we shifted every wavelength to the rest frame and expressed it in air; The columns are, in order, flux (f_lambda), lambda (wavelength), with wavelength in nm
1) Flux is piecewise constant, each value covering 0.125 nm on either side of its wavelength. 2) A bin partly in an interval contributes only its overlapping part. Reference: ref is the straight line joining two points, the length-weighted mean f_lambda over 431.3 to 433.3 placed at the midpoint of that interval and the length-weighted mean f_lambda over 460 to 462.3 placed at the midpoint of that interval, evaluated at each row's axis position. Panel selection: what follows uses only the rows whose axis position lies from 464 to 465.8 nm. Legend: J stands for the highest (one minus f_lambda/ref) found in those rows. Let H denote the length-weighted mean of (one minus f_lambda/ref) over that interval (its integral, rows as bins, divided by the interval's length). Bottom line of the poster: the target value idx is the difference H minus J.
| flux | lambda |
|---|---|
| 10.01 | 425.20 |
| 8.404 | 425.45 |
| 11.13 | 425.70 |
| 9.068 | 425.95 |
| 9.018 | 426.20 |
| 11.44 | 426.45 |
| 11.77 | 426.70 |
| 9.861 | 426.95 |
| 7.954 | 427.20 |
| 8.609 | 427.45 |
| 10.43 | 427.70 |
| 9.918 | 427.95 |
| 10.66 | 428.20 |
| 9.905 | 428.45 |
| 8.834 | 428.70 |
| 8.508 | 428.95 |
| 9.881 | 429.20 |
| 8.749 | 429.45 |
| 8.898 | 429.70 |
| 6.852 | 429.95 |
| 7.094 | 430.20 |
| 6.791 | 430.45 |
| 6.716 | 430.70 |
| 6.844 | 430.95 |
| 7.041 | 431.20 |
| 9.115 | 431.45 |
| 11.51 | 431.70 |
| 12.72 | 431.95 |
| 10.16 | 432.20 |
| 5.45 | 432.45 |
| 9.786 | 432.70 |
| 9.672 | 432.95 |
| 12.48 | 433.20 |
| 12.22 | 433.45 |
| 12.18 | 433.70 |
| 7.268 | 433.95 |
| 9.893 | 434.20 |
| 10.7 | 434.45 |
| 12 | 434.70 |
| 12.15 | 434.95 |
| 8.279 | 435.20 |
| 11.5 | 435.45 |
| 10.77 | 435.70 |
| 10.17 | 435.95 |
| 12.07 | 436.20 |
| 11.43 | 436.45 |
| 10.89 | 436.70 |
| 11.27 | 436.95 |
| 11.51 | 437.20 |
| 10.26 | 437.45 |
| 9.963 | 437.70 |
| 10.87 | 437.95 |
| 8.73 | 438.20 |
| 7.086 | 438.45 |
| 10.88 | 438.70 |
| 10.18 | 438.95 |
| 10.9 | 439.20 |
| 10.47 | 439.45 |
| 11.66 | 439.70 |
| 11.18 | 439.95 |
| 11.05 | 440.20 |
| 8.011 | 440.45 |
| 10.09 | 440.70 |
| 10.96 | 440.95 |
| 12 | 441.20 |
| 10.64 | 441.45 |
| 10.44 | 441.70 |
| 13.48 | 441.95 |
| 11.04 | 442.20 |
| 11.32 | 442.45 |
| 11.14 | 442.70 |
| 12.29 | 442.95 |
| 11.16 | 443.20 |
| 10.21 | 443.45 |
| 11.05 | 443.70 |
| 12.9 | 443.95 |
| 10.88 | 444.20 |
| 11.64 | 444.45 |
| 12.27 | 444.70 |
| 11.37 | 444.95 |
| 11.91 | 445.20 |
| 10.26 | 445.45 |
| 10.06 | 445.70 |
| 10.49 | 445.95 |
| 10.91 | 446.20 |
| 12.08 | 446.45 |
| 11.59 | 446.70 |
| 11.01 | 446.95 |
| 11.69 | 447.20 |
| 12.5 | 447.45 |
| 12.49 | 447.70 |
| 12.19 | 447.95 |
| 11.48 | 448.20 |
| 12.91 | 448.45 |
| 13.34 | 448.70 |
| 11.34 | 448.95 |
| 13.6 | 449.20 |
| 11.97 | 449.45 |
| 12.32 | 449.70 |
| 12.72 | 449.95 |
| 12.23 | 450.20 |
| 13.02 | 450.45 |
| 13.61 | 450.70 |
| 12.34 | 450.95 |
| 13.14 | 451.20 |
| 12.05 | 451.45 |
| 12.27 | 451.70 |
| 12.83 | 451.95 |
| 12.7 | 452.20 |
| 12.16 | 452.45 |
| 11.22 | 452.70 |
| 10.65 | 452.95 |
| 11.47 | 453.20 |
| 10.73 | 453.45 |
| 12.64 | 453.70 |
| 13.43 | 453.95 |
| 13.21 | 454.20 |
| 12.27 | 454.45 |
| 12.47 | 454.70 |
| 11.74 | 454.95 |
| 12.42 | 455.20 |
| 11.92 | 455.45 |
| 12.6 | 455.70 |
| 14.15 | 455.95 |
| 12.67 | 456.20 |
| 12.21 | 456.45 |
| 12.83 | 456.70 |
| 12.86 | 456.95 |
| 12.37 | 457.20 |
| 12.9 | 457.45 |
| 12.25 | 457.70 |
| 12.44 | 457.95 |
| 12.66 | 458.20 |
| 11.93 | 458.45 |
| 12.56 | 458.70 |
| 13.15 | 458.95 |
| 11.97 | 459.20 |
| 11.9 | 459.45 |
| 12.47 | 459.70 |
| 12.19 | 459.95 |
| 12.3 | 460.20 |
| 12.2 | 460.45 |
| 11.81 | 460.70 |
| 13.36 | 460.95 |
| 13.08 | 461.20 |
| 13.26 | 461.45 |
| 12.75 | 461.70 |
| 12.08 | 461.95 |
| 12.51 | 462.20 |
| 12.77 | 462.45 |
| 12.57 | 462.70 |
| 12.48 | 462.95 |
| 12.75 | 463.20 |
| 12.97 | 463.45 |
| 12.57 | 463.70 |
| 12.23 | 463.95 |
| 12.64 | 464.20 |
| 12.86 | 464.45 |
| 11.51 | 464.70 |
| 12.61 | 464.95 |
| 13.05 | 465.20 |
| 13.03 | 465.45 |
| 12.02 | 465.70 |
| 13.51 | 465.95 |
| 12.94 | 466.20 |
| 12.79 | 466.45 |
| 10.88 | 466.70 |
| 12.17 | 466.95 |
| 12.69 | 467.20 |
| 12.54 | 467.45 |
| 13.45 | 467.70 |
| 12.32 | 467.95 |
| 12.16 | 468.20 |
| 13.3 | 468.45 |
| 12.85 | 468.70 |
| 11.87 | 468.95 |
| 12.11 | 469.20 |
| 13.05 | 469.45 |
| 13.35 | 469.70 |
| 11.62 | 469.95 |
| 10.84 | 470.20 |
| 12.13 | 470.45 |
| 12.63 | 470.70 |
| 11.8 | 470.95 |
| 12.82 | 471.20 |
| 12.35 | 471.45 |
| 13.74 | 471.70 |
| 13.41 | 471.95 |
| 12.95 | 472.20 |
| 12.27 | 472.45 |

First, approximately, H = 0.03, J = 0.11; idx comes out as -0.08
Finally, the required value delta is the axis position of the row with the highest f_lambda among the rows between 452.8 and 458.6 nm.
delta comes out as 455.95 nm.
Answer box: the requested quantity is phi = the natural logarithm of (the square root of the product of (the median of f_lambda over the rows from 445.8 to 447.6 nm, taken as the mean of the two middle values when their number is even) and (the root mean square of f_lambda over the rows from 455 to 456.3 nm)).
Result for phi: 2.50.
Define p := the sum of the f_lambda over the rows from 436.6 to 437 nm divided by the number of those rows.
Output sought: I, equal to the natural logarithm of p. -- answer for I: 2.41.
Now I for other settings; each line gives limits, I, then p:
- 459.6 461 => 2.52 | 12.4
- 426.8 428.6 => 2.26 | 9.6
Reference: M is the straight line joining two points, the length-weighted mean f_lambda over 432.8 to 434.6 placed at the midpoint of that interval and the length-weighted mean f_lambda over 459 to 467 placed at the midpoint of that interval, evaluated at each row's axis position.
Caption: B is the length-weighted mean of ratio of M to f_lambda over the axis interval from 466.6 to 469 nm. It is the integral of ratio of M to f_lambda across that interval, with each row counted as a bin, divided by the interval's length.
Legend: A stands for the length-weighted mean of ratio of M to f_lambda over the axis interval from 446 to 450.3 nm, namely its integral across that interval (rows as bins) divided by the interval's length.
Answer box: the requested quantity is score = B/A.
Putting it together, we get 1.08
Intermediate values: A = 0.96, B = 1.03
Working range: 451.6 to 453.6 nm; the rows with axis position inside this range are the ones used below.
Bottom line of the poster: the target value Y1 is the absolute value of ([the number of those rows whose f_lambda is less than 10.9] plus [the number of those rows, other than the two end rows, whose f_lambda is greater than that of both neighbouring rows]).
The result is 4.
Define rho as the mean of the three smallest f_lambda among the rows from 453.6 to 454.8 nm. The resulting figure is 12.5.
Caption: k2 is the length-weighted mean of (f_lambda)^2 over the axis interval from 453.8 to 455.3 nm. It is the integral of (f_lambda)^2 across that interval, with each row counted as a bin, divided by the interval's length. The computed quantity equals 159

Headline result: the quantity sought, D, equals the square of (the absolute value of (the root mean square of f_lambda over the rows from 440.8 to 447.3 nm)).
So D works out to 129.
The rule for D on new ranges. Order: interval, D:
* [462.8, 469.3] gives 158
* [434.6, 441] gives 113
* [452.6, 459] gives 154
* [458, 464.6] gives 157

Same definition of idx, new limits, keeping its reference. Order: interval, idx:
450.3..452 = -0.06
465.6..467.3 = -0.12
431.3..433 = -0.43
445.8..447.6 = -0.08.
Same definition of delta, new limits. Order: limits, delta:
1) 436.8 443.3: 441.95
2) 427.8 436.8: 431.95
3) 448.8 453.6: 450.70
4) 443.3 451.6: 450.70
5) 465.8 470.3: 465.95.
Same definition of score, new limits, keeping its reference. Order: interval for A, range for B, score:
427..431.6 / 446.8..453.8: 0.77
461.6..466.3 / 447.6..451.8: 0.94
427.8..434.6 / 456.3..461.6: 0.83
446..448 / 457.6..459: 1.00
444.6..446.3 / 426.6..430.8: 1.15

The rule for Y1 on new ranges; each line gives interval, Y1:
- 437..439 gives 9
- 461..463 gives 2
